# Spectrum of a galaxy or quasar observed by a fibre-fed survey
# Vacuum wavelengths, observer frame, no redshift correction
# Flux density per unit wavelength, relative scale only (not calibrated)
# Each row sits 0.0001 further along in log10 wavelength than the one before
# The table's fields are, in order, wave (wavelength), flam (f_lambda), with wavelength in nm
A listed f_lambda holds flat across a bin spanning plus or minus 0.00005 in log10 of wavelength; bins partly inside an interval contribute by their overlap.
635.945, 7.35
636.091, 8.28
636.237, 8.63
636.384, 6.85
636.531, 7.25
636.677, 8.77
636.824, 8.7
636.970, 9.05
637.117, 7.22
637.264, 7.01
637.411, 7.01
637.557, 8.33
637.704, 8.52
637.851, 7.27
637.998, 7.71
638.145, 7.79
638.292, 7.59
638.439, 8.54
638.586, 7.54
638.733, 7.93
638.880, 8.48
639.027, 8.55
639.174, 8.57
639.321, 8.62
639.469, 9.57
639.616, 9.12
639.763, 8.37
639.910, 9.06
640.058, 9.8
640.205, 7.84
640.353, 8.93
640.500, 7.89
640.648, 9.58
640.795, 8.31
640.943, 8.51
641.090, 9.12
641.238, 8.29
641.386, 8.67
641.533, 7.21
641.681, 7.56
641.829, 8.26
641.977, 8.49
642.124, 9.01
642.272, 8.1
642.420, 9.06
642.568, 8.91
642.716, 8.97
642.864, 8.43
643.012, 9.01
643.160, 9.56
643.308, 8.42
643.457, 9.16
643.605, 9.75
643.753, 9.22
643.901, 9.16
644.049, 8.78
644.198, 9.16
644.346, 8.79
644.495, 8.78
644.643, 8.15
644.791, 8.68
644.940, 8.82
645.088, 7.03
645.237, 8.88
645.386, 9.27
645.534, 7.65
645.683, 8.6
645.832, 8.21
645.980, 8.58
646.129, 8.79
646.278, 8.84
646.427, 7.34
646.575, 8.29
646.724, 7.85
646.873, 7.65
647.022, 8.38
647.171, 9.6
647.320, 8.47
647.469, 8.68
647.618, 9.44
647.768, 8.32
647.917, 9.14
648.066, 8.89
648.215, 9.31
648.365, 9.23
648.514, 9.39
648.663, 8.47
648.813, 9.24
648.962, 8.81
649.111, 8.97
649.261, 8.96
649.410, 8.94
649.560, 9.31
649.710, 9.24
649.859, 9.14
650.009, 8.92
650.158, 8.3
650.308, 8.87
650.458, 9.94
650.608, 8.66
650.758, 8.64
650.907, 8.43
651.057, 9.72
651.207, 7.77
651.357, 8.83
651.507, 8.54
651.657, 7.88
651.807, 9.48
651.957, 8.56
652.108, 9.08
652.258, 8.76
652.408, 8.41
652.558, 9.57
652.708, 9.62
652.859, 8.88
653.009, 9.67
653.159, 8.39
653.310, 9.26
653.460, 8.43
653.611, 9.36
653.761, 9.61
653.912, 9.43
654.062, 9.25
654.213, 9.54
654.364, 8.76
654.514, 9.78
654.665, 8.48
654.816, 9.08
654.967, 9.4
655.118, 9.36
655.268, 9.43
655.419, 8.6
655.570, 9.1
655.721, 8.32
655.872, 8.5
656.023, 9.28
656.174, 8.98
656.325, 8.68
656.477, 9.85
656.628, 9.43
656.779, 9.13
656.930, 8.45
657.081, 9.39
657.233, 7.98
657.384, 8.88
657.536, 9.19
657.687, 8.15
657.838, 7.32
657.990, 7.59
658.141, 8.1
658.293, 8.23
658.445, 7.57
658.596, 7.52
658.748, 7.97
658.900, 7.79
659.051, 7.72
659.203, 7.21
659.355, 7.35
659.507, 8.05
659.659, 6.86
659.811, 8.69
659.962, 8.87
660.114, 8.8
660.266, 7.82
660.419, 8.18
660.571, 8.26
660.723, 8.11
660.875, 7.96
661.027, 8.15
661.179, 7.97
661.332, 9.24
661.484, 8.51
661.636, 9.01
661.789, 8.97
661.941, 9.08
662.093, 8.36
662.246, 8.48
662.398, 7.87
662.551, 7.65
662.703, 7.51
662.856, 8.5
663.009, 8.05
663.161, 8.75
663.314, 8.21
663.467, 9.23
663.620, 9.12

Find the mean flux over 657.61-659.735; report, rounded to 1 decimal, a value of 7.7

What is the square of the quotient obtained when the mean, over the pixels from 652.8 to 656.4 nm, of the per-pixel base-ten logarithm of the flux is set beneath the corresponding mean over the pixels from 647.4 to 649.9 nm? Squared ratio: 1.00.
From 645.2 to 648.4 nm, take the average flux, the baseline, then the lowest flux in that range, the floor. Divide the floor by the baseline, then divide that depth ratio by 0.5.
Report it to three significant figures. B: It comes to 1.71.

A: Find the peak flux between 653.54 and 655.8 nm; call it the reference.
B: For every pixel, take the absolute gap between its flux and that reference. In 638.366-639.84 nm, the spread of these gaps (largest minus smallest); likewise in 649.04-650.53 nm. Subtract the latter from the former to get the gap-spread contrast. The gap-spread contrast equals 0.7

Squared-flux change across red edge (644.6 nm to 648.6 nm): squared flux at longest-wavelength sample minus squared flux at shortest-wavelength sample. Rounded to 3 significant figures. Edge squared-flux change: 21.7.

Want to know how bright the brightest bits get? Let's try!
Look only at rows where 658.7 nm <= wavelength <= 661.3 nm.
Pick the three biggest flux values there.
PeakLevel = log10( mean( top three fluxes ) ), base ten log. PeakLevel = 0.94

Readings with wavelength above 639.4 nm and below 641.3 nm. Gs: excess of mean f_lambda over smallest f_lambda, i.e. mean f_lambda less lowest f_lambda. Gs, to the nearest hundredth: 0.96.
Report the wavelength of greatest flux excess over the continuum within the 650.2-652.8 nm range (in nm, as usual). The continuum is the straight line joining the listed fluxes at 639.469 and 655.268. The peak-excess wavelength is 650.458 nm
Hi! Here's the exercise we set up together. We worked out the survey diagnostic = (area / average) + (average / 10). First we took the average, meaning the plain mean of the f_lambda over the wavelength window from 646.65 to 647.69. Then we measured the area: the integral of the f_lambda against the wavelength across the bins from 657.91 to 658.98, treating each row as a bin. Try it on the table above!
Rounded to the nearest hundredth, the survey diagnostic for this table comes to 1.83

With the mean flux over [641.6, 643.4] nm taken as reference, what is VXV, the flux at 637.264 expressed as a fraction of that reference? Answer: 0.81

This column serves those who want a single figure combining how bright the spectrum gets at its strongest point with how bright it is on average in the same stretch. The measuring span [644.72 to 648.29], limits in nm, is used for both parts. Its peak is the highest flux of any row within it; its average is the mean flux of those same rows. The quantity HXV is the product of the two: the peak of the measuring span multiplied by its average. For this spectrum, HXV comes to 81.9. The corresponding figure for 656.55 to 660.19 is 77.1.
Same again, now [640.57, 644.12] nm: 85.1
